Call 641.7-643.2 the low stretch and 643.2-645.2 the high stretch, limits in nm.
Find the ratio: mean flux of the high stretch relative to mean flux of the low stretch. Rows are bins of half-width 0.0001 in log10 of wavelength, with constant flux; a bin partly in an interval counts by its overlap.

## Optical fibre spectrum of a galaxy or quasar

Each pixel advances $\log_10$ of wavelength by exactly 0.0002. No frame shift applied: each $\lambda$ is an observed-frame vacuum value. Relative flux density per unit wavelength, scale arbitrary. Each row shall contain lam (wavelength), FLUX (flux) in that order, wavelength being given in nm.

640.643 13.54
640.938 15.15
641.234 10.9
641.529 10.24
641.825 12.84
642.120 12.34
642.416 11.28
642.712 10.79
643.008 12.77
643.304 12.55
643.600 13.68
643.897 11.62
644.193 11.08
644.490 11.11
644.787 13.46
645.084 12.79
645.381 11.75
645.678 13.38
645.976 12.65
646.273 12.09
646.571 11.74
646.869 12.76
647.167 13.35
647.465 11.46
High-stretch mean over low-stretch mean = 1.03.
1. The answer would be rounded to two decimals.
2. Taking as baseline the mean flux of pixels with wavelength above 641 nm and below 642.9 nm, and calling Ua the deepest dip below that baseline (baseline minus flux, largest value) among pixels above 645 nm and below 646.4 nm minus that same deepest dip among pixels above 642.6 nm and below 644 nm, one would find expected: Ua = -0.96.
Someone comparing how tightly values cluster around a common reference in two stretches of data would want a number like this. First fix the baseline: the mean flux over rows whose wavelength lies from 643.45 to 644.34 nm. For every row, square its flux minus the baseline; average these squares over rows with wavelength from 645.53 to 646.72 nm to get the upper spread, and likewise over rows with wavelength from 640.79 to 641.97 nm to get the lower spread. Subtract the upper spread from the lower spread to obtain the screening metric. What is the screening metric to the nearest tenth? 3.2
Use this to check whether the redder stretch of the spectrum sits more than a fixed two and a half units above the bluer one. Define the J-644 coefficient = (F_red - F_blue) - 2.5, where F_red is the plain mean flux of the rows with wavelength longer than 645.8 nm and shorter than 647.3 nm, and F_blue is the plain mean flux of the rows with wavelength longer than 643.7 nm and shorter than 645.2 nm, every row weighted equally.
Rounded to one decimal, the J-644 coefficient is -2.0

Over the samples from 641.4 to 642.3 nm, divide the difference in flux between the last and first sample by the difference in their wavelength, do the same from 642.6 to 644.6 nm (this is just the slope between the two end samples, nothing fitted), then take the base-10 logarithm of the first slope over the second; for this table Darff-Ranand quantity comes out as 1.3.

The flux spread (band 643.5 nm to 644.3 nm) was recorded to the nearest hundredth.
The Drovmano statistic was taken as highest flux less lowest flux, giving 2.60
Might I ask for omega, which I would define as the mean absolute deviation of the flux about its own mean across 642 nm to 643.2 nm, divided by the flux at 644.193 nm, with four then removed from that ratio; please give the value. -3.931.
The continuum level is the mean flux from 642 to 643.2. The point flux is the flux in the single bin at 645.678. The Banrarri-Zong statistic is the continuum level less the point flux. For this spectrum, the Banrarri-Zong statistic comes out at -1.6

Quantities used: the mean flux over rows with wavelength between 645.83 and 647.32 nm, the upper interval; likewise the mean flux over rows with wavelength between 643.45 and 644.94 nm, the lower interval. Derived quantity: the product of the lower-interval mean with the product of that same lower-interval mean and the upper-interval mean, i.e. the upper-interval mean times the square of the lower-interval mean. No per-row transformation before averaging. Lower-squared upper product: 1860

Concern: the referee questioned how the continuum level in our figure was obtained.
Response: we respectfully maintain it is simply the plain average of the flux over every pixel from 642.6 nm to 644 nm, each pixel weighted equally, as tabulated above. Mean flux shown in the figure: 12.3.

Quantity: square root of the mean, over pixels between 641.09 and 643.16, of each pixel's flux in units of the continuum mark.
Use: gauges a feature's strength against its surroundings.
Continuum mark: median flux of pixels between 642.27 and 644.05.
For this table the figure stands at 0.98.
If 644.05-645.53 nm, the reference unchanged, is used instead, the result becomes 1.00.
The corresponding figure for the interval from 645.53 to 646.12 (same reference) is 1.04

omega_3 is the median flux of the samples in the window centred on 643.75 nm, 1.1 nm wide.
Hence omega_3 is 12.1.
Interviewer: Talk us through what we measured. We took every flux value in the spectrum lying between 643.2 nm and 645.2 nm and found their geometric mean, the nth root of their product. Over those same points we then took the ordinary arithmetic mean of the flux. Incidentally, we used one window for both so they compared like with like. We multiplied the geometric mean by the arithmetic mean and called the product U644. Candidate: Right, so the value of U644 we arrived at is 151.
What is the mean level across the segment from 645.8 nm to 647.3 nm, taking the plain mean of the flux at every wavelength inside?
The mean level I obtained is 12.5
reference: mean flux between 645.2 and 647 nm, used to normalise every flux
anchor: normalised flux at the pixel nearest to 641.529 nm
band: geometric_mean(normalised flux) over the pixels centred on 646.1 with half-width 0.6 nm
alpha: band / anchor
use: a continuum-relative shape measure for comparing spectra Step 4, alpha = 1.2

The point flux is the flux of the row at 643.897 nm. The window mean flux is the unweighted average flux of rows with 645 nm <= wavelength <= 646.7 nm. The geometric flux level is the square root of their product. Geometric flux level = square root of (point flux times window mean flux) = 12.0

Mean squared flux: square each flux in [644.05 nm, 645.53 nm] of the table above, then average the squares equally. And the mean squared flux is 146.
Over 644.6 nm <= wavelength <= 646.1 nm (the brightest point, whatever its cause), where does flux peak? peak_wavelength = 644.787 nm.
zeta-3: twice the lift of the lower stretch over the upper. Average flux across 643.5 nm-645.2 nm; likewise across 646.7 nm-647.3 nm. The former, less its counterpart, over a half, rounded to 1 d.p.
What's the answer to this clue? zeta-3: -1.5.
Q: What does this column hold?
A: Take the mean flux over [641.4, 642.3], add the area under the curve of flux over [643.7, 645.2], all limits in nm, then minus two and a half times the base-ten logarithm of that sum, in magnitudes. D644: -3.7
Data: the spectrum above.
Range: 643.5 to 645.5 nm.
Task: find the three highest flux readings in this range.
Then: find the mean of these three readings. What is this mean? 13.3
